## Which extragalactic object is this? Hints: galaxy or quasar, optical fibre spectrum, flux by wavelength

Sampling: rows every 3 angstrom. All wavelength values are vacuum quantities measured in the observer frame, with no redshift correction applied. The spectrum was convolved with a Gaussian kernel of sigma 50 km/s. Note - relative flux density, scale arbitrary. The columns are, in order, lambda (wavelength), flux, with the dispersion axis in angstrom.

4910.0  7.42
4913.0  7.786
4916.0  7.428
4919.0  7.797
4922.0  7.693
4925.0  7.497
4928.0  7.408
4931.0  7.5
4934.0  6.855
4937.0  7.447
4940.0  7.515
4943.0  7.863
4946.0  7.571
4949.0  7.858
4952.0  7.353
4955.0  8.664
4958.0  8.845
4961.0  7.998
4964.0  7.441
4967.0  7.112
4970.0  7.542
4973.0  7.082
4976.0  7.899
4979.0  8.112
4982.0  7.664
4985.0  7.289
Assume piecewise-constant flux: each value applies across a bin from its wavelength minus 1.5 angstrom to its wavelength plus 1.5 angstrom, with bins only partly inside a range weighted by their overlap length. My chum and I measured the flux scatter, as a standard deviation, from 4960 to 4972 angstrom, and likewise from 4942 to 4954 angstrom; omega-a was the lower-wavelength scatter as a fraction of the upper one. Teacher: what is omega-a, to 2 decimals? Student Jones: 0.67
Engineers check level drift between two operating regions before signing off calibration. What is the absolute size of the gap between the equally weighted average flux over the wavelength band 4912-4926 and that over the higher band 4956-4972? 0.15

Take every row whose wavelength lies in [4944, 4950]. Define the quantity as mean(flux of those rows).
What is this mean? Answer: 7.7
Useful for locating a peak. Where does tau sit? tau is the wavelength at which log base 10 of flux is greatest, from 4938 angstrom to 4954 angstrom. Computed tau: 4943.0 angstrom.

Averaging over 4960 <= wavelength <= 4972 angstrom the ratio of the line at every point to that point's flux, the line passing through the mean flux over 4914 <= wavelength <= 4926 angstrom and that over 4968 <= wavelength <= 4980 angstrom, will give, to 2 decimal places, 1.02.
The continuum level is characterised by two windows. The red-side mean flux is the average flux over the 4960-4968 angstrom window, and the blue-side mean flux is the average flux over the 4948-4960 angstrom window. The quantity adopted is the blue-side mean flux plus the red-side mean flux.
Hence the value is 15.7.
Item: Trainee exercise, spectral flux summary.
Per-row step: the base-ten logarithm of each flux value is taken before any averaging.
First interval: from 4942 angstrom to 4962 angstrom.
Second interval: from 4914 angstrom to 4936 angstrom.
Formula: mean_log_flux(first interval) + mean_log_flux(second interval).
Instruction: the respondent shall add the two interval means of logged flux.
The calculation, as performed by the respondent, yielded 1.78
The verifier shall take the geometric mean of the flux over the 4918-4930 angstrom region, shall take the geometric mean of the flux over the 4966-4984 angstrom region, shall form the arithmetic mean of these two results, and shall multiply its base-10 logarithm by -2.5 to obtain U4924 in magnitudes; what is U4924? -2.20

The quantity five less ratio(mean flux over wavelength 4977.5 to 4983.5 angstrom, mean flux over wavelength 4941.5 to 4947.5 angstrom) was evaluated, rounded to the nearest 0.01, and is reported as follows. 3.98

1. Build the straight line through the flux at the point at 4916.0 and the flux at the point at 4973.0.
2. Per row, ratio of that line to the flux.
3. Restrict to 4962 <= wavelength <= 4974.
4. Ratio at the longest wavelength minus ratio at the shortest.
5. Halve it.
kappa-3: 0.02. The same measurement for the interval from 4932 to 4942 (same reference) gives -0.05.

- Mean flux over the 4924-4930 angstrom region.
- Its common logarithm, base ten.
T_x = 0.872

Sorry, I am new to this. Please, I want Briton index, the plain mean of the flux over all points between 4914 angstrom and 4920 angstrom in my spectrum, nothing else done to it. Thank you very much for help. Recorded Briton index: 7.61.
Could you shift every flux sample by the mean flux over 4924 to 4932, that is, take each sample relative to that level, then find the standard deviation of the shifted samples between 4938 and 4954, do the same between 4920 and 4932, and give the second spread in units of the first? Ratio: 0.5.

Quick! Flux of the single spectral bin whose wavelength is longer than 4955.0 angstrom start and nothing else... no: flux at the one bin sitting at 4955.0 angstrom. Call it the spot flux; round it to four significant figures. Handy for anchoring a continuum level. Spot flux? 8.664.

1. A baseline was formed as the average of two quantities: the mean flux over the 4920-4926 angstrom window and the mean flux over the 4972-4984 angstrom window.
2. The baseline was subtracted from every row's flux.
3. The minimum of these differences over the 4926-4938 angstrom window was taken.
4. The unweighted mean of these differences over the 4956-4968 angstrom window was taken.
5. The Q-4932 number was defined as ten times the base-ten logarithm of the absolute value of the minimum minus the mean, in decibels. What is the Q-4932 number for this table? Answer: 0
